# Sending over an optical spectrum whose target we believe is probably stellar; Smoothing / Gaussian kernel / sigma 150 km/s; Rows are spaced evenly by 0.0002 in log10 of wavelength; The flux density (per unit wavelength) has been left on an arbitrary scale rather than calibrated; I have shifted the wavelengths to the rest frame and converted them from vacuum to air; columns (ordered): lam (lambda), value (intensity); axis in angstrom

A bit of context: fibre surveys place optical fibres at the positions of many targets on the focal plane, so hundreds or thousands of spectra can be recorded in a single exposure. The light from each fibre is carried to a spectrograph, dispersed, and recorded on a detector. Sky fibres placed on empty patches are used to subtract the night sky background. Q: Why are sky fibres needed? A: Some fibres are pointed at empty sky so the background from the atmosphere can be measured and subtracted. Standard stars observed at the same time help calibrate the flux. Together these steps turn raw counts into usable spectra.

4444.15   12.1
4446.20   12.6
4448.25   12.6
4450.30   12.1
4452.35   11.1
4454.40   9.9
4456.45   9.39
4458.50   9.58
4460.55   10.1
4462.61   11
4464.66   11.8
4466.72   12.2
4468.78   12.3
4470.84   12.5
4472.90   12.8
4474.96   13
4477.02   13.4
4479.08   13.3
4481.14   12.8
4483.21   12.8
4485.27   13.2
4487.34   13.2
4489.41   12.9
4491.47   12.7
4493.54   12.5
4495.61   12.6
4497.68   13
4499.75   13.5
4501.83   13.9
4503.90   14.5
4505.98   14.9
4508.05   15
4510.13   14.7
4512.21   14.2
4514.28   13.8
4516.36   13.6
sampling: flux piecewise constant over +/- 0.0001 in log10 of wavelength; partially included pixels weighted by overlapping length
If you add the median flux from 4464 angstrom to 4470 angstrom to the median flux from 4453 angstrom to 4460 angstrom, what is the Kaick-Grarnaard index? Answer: 21.8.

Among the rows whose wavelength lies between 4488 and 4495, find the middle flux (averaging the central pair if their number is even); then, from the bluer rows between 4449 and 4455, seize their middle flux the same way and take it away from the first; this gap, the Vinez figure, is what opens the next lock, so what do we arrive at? 1.6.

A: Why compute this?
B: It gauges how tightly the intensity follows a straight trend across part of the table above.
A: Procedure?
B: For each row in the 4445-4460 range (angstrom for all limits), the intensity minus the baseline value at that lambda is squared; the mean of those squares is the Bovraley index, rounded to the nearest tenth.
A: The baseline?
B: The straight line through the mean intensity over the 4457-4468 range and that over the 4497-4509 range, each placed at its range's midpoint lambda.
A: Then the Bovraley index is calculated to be 3.5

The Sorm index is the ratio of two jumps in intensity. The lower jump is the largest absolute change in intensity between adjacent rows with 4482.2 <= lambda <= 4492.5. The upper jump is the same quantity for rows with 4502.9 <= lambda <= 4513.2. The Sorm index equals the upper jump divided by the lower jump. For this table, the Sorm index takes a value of 1.25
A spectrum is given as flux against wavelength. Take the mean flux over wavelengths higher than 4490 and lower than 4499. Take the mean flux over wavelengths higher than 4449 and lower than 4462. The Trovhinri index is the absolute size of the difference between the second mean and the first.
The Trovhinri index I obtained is 2.3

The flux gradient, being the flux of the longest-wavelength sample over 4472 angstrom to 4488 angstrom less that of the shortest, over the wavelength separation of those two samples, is 0.03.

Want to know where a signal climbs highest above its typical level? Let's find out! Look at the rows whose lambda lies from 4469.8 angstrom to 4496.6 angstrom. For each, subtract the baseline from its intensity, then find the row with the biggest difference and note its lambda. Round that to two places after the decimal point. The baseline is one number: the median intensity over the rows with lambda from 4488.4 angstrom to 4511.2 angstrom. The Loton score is 4477.02 angstrom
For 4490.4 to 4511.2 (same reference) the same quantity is 4508.05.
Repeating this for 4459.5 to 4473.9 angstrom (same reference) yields 4472.90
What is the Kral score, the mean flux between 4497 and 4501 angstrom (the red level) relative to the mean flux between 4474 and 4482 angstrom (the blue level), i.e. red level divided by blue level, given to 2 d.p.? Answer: 1.01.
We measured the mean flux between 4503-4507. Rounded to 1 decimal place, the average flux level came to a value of 14.7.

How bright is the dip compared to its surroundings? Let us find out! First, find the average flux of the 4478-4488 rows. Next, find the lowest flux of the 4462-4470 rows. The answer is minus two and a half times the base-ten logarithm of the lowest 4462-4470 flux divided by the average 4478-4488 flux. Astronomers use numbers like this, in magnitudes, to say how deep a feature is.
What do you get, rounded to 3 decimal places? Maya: 0.186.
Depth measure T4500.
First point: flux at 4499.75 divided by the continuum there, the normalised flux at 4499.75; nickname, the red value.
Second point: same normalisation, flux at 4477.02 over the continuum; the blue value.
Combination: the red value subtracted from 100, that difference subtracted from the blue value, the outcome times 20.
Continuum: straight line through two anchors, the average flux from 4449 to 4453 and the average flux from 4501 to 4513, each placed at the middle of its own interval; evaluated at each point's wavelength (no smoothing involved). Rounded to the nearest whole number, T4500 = -1960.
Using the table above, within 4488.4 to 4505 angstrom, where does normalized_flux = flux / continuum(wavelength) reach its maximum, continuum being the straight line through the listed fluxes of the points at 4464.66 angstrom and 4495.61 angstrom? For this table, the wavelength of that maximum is 4503.90 angstrom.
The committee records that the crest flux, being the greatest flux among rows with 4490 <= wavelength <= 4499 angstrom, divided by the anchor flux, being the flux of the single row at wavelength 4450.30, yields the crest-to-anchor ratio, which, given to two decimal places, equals 1.07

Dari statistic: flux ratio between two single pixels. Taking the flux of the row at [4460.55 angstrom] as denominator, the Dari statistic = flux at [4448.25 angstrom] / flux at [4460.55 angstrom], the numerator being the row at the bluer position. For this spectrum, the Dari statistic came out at 1.2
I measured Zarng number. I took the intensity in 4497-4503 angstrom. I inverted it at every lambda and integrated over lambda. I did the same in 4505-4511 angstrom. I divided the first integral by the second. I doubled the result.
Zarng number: 2.2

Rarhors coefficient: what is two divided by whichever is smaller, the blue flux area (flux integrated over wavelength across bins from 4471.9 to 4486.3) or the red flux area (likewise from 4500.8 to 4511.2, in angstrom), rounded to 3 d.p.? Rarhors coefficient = 0.013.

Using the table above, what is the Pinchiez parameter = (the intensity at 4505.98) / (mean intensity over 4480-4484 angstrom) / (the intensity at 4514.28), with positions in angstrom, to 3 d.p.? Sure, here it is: 0.084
